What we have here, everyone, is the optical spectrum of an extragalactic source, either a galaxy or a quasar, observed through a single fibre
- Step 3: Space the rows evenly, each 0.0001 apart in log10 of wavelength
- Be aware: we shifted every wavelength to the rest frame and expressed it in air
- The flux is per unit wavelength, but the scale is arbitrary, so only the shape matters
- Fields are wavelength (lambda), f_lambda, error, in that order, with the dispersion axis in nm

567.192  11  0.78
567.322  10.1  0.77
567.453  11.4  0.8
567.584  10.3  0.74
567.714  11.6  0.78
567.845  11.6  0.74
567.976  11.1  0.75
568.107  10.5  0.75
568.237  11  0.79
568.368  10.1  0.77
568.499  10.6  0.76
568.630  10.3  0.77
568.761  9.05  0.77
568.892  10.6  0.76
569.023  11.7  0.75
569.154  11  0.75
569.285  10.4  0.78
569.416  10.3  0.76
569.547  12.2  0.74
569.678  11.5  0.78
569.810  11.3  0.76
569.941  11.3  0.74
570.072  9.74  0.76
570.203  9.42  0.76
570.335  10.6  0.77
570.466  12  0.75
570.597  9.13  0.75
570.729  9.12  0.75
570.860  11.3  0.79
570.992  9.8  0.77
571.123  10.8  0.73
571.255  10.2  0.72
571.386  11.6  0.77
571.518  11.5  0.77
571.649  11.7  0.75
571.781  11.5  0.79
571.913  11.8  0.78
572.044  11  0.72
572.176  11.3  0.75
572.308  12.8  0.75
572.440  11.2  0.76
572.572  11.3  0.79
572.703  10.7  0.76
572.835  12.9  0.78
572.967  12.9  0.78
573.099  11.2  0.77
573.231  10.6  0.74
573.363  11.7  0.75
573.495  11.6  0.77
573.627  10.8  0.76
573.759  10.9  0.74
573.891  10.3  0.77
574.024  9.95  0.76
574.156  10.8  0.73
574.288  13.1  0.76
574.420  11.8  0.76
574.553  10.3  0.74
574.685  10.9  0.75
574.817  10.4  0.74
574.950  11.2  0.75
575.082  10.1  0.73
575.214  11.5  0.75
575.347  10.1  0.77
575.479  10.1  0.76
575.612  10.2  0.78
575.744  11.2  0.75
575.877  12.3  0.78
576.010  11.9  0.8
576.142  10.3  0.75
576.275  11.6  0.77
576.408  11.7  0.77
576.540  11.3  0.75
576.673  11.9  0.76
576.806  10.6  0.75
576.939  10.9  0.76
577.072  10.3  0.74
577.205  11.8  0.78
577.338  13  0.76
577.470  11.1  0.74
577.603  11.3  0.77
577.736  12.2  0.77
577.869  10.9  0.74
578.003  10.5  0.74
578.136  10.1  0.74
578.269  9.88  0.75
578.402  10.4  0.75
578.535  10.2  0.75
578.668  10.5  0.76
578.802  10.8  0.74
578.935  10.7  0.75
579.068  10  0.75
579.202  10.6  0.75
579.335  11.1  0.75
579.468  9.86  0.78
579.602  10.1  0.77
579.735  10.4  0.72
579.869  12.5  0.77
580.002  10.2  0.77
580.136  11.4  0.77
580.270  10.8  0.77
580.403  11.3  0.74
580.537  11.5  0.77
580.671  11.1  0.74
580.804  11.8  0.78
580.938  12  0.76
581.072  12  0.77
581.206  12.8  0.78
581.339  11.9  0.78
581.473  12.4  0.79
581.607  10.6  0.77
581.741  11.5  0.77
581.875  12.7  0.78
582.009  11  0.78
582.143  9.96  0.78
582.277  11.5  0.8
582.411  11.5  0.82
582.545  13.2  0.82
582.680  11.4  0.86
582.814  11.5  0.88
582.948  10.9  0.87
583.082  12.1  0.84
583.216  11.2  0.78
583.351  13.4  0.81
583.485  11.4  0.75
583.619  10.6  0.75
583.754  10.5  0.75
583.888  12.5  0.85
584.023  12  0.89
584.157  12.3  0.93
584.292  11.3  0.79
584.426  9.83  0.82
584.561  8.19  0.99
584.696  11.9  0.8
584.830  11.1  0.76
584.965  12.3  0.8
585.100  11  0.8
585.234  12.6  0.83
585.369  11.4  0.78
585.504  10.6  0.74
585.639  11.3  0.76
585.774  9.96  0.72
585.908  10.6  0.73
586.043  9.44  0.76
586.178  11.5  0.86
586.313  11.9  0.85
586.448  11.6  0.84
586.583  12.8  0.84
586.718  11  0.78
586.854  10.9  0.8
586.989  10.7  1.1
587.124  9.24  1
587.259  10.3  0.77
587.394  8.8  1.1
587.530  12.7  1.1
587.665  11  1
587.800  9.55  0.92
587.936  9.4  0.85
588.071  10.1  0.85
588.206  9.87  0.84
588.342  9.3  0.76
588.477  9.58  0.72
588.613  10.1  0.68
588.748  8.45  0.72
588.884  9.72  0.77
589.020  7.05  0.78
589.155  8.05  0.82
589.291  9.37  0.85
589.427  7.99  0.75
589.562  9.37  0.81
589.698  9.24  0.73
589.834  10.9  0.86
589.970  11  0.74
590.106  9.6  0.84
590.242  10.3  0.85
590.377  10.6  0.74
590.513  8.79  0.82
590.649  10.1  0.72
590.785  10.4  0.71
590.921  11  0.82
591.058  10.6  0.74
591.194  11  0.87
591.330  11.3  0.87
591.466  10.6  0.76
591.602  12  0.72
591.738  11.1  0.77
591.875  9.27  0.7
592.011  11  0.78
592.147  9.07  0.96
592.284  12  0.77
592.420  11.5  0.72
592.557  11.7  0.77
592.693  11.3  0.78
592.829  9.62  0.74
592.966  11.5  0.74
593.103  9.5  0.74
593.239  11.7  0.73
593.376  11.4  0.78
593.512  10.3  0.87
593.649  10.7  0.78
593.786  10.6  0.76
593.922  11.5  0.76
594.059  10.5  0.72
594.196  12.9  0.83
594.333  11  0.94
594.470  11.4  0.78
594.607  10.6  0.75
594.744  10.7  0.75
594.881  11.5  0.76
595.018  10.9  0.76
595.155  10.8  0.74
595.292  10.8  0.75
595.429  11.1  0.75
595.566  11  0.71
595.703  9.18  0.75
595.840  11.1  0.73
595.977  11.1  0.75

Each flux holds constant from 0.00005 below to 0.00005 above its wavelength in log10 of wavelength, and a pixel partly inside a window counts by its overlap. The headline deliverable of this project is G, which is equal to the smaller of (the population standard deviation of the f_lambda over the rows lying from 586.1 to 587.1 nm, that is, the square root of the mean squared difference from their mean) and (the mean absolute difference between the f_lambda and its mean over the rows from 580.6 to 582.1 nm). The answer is 0.55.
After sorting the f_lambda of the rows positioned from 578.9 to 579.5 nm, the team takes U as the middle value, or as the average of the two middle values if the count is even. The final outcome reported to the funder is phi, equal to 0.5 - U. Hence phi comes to -10.1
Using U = 10.6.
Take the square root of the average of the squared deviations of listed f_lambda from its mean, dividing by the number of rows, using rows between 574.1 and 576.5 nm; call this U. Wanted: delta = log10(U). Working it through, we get -0.07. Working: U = 0.85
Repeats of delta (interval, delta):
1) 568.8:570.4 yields -0.11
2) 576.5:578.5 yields -0.08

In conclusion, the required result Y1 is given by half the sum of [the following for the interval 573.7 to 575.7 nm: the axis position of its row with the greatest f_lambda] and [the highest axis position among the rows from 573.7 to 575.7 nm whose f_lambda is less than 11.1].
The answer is 574.95 nm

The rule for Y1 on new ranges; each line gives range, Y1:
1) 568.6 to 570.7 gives 570.07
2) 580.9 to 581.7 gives 581.41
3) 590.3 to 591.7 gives 591.53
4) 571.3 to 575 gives 574.55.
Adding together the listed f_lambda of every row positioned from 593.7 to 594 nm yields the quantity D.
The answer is 22.1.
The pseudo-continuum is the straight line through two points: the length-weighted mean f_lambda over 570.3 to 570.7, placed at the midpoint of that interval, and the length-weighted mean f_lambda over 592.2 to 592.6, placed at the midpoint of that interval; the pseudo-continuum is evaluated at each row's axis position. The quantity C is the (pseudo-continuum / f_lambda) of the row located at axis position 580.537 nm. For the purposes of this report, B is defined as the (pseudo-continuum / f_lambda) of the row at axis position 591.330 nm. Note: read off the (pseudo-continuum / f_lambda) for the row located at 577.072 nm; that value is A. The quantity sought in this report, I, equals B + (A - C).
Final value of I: 1.12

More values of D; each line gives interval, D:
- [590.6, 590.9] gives 20.5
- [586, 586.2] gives 20.9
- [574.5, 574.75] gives 21.2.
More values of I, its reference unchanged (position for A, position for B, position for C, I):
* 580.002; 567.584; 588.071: 0.95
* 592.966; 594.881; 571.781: 1.12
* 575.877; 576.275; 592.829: 0.59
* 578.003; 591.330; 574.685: 1.08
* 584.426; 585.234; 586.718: 1.00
